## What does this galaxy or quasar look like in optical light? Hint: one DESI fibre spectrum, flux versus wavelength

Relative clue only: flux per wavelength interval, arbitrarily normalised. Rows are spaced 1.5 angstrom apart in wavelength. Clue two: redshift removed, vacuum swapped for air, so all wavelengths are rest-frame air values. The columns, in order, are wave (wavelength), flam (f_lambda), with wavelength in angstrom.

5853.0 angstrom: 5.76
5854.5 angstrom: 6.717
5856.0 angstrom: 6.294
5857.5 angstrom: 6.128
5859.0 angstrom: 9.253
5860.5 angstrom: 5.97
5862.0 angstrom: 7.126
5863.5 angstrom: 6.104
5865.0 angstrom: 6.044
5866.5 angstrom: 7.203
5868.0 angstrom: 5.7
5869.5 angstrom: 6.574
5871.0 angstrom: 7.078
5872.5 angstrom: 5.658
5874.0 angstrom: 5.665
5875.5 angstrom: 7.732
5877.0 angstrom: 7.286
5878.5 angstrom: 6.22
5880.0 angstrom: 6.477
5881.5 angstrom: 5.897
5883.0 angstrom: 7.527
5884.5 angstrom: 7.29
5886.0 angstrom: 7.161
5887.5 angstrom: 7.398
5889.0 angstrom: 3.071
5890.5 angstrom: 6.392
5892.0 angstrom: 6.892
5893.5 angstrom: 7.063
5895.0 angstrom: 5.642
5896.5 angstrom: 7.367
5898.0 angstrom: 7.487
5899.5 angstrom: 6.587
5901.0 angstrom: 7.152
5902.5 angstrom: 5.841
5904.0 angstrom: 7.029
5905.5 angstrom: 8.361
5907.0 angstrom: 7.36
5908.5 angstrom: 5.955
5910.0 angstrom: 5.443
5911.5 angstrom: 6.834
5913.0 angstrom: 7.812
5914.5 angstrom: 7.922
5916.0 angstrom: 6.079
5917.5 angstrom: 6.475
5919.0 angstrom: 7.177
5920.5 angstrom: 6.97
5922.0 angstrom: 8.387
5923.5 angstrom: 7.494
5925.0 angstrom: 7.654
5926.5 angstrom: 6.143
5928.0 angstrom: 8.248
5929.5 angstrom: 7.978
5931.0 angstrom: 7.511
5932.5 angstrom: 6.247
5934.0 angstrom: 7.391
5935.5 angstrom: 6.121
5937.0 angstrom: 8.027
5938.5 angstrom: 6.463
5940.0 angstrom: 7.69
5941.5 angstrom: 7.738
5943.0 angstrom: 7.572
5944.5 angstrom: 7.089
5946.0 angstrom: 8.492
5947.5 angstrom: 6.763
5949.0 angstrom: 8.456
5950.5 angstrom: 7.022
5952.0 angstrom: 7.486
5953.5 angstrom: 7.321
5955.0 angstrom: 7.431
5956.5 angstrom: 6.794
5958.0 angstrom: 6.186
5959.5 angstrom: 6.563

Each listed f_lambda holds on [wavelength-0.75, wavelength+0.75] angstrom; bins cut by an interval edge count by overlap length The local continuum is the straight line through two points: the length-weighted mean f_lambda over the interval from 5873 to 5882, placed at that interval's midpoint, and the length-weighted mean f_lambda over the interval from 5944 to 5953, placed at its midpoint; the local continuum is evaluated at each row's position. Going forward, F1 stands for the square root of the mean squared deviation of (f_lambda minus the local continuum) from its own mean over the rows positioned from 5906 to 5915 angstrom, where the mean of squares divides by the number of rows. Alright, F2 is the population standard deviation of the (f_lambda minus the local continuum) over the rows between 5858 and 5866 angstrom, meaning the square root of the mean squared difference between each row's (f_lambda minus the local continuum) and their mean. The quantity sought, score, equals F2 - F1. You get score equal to 0.37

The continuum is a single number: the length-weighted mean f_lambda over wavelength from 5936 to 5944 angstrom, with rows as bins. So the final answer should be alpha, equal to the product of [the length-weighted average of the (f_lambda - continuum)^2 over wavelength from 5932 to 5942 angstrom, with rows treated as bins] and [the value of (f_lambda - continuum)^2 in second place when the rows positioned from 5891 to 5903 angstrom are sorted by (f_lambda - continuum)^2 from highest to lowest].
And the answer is 1.68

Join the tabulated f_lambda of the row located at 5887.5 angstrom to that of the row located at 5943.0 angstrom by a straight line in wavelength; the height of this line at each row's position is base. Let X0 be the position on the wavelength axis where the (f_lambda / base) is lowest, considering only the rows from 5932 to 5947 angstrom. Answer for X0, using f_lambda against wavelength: 5935.5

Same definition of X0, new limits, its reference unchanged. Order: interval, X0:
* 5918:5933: 5926.5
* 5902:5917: 5910.0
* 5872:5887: 5872.5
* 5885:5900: 5889.0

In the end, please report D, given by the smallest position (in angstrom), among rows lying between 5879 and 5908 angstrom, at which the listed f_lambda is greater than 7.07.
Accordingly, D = 5883.0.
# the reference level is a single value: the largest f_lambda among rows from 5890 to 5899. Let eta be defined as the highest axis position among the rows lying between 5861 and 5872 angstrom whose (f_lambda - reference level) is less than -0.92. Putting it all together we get 5868.0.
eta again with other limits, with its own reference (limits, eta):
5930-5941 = 5938.5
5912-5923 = 5917.5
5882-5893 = 5890.5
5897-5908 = 5902.5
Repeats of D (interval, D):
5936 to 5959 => 5937.0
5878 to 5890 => 5883.0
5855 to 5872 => 5859.0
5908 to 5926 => 5913.0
